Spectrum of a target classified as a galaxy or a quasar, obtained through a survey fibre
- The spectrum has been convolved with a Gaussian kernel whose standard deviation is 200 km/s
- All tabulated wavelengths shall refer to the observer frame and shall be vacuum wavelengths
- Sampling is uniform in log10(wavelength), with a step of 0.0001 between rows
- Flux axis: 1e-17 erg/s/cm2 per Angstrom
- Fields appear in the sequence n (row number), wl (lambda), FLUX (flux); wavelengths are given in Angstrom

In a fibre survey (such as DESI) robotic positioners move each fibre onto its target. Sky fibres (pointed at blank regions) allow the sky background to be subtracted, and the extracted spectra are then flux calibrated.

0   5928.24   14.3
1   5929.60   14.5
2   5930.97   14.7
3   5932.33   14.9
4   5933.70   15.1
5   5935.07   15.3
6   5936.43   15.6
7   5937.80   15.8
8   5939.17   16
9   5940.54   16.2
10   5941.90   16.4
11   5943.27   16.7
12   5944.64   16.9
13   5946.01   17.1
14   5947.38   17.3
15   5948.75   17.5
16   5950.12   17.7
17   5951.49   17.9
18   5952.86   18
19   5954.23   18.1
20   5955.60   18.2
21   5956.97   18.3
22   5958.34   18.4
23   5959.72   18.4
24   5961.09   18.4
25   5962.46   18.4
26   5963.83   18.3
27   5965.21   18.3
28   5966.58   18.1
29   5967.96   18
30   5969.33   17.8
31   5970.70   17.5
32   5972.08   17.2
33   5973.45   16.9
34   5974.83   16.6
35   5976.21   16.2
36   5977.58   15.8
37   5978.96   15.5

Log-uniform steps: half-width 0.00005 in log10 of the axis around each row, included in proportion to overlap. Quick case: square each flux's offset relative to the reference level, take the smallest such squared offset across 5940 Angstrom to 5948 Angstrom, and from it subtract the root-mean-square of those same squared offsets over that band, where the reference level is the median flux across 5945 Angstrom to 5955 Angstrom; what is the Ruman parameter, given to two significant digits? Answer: -1.1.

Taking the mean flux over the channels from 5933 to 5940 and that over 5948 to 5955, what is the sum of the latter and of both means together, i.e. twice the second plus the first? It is 51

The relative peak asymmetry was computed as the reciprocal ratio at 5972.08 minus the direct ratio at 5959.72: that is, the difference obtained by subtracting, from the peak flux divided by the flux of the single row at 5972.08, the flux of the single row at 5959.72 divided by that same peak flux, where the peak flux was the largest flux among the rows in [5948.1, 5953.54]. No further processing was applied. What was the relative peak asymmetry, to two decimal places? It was 0.02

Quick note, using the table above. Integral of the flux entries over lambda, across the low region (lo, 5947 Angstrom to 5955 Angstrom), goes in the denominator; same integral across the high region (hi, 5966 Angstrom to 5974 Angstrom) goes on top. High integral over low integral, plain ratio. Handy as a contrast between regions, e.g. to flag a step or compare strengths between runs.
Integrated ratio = 1.0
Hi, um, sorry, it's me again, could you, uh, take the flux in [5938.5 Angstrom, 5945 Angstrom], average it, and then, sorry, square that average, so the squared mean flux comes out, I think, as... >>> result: 270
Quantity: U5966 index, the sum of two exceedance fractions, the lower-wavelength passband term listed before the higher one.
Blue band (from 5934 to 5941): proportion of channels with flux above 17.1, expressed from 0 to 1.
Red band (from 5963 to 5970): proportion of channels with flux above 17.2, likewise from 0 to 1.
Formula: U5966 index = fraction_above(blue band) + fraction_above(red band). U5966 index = 1.00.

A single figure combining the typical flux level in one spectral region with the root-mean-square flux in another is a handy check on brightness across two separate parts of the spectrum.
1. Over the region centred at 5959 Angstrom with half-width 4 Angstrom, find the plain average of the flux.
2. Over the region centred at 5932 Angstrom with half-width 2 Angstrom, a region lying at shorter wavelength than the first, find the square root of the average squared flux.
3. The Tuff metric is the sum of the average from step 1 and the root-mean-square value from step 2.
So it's 33.3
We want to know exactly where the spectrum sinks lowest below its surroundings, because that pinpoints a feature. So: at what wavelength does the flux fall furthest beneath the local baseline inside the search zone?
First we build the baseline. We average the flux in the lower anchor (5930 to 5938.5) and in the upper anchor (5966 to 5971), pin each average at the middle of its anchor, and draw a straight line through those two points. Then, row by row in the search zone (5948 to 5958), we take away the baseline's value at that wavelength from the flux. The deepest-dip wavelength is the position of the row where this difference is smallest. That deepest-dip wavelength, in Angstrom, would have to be 5948.75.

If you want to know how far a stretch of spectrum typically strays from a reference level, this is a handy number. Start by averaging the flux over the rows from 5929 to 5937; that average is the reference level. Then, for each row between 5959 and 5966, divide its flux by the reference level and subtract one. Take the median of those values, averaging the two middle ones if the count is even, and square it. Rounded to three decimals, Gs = 0.051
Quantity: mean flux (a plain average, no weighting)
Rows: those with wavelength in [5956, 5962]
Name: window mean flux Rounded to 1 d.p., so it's 18.4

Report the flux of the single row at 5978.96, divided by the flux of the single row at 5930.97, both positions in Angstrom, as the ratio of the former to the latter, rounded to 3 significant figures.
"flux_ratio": 1.05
